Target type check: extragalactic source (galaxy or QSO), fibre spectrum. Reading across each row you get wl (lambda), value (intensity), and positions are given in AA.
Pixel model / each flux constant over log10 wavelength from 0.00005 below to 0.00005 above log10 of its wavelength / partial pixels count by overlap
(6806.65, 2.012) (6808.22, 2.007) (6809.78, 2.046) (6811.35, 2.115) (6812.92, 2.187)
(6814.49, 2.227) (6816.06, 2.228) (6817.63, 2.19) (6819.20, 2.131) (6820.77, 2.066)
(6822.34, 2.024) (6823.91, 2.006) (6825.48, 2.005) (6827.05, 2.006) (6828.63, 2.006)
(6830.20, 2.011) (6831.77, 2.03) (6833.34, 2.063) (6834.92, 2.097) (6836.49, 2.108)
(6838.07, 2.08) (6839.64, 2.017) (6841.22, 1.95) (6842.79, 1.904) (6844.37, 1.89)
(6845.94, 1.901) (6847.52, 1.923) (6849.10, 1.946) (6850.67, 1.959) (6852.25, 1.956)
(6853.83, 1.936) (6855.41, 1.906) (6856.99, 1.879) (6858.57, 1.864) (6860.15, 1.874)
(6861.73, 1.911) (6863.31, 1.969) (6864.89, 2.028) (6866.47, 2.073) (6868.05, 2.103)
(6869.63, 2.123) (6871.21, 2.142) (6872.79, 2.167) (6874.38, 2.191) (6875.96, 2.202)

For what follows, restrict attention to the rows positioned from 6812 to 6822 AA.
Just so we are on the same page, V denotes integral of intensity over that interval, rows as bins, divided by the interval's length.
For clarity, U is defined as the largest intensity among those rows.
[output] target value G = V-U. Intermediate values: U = 2.228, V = 2.16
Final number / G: -0.064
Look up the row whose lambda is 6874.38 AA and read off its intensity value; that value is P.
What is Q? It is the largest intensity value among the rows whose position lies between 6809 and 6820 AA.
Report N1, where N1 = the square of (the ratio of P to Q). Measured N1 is 0.97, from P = 2.191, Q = 2.228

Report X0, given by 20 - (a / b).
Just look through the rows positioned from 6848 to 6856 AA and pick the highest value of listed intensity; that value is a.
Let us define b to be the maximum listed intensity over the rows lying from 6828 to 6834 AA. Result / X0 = 19.1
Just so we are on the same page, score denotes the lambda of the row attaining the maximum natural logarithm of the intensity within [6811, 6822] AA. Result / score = 6816.06 AA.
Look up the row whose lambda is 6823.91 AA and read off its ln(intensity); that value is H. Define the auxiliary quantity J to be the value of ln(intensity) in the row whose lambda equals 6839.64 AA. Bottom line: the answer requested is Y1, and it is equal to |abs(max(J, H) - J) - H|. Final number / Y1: 0.70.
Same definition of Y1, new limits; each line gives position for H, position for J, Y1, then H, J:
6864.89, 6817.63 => 0.71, 0.71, 0.78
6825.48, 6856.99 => 0.63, 0.70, 0.63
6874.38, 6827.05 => 0.70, 0.78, 0.70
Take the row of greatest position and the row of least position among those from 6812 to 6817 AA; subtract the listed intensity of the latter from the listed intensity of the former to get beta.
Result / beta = 0.04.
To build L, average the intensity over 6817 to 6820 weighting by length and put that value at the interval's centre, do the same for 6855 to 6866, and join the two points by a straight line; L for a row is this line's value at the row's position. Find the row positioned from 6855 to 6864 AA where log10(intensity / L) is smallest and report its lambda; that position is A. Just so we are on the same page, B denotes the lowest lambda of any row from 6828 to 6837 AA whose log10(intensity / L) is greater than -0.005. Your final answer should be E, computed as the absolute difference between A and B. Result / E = 25.2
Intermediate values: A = 6858.57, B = 6833.34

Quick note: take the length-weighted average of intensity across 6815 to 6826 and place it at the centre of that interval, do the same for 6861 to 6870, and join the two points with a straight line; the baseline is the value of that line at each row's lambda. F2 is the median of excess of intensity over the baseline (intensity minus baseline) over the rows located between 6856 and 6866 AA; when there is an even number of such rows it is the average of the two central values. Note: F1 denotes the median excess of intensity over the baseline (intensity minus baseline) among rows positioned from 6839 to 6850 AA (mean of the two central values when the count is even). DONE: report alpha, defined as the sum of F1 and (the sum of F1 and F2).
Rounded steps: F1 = -0.14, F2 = -0.15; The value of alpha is -0.42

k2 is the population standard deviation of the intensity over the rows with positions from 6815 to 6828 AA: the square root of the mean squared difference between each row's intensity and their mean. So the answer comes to 0.08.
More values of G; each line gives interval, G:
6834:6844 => -0.089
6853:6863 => -0.038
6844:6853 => -0.027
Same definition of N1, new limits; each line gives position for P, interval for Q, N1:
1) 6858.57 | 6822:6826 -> 0.85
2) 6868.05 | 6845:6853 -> 1.15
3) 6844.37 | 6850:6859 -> 0.93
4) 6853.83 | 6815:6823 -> 0.76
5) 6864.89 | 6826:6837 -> 0.93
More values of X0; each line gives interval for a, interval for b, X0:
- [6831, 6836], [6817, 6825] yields 19.0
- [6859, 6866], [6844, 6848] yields 18.9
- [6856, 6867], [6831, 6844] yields 19.0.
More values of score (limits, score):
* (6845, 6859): 6850.67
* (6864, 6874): 6872.79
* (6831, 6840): 6836.49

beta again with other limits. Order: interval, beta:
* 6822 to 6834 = 0.04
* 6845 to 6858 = -0.02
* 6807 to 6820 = 0.12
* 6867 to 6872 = 0.04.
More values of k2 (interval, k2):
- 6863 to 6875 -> 0.07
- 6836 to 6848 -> 0.08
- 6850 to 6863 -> 0.03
